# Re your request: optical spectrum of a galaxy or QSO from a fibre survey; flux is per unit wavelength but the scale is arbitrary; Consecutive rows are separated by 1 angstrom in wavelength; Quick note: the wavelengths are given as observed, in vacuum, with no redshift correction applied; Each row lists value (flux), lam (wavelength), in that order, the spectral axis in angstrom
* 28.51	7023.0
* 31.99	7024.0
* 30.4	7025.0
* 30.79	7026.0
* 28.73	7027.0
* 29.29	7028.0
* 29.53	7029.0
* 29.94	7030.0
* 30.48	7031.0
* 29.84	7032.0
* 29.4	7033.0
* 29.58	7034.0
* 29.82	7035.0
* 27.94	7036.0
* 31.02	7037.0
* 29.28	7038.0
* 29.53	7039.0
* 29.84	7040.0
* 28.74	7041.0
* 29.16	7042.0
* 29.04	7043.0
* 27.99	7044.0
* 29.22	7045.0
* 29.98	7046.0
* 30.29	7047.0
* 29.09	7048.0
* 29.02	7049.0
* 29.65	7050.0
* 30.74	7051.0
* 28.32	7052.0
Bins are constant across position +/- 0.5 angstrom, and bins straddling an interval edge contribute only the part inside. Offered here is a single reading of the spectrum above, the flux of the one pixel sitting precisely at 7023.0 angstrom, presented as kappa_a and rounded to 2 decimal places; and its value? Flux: 28.51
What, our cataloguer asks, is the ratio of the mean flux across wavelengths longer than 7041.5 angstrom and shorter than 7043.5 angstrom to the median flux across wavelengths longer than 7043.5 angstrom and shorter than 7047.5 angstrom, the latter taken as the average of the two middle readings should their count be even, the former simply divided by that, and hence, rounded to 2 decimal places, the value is 0.98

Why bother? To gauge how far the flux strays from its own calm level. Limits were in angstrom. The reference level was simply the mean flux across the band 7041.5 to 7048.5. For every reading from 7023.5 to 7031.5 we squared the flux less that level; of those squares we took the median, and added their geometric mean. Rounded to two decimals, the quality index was 1.28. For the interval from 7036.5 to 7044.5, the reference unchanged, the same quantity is 0.27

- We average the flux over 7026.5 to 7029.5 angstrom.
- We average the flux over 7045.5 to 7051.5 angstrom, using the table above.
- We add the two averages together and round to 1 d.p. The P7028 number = 59.0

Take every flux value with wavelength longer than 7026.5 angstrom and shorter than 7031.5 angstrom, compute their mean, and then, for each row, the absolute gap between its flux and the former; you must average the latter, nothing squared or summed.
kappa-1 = 0.49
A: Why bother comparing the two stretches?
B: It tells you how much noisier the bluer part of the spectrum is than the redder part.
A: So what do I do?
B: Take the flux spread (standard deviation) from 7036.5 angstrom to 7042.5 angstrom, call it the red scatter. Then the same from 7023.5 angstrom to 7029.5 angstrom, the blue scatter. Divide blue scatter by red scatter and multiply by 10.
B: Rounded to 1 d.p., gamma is 15.0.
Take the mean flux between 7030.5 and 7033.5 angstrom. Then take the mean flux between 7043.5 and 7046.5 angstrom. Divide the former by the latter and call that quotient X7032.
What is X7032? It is 1.03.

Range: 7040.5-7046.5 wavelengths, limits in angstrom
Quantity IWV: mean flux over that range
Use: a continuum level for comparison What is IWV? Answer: 29.0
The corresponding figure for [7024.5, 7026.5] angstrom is 30.6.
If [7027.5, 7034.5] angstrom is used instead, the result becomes 29.7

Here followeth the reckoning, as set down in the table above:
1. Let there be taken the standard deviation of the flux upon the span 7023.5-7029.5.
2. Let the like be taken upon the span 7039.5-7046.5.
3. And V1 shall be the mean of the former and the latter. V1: 0.9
